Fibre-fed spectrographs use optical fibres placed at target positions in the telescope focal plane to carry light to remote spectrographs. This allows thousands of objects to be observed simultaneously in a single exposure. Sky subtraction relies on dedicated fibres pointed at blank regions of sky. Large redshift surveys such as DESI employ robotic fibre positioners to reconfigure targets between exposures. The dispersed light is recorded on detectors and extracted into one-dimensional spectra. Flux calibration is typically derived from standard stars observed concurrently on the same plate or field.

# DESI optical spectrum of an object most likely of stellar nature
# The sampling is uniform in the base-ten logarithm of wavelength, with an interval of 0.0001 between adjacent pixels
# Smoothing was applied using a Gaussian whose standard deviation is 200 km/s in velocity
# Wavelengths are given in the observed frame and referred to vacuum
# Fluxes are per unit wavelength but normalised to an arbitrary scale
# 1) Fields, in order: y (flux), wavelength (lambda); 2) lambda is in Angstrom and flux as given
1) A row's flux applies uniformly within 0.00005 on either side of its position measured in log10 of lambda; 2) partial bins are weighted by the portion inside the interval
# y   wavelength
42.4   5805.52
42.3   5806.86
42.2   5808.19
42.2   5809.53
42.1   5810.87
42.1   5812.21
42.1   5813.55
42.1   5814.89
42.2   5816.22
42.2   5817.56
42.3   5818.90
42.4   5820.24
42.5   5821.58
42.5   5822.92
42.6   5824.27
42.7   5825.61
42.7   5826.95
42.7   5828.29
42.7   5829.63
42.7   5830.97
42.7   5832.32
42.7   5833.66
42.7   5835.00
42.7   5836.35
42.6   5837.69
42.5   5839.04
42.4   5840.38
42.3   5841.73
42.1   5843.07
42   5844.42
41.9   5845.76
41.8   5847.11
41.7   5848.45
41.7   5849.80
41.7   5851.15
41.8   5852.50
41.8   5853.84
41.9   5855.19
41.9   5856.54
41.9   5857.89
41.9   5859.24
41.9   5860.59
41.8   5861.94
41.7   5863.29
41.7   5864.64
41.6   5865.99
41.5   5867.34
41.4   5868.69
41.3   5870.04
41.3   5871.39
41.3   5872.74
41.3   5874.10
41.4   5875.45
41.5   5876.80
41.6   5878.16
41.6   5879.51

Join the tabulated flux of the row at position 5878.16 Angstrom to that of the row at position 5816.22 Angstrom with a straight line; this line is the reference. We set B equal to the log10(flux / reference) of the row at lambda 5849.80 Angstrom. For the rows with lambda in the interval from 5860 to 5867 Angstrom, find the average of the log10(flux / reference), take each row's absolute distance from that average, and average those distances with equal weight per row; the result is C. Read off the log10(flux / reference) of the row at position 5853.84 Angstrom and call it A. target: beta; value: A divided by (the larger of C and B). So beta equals -0.5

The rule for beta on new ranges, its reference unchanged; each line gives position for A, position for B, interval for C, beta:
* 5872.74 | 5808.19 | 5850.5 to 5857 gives -4.5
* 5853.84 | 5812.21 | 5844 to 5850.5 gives -0.4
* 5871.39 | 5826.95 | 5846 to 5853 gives -0.6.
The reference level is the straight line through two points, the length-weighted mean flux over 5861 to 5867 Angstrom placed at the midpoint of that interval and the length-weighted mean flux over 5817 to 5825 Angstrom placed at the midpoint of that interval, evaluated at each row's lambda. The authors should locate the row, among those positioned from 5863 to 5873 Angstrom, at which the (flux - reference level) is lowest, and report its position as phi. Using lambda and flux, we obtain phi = 5870.04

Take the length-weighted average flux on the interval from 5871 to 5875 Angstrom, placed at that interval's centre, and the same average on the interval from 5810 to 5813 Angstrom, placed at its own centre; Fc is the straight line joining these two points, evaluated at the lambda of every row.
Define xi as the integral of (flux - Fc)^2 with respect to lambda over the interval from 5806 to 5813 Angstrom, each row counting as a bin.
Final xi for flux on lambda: 0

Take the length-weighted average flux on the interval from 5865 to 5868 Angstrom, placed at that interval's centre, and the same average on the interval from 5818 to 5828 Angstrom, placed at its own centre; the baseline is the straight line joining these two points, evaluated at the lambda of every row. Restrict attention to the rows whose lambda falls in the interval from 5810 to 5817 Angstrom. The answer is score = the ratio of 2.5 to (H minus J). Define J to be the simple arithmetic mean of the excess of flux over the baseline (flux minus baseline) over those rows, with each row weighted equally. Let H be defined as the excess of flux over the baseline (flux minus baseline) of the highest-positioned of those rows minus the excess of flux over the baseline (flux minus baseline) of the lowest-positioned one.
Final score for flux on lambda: 3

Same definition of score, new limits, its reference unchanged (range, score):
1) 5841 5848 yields -7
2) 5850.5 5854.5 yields 9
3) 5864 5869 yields -14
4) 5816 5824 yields 4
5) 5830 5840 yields -6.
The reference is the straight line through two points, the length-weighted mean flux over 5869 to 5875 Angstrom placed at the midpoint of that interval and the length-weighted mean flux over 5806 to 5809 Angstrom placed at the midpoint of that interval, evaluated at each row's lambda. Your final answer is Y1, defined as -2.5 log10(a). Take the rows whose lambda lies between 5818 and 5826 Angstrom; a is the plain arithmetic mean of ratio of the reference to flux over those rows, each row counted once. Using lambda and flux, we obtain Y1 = 0.011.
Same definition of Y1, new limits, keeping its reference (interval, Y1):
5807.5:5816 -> -0.002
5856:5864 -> 0.009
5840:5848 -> 0.009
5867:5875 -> 0.000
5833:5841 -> 0.020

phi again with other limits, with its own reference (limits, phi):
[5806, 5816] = 5810.87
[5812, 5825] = 5812.21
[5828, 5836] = 5828.29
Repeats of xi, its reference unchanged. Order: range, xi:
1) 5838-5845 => 3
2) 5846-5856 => 1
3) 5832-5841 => 7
